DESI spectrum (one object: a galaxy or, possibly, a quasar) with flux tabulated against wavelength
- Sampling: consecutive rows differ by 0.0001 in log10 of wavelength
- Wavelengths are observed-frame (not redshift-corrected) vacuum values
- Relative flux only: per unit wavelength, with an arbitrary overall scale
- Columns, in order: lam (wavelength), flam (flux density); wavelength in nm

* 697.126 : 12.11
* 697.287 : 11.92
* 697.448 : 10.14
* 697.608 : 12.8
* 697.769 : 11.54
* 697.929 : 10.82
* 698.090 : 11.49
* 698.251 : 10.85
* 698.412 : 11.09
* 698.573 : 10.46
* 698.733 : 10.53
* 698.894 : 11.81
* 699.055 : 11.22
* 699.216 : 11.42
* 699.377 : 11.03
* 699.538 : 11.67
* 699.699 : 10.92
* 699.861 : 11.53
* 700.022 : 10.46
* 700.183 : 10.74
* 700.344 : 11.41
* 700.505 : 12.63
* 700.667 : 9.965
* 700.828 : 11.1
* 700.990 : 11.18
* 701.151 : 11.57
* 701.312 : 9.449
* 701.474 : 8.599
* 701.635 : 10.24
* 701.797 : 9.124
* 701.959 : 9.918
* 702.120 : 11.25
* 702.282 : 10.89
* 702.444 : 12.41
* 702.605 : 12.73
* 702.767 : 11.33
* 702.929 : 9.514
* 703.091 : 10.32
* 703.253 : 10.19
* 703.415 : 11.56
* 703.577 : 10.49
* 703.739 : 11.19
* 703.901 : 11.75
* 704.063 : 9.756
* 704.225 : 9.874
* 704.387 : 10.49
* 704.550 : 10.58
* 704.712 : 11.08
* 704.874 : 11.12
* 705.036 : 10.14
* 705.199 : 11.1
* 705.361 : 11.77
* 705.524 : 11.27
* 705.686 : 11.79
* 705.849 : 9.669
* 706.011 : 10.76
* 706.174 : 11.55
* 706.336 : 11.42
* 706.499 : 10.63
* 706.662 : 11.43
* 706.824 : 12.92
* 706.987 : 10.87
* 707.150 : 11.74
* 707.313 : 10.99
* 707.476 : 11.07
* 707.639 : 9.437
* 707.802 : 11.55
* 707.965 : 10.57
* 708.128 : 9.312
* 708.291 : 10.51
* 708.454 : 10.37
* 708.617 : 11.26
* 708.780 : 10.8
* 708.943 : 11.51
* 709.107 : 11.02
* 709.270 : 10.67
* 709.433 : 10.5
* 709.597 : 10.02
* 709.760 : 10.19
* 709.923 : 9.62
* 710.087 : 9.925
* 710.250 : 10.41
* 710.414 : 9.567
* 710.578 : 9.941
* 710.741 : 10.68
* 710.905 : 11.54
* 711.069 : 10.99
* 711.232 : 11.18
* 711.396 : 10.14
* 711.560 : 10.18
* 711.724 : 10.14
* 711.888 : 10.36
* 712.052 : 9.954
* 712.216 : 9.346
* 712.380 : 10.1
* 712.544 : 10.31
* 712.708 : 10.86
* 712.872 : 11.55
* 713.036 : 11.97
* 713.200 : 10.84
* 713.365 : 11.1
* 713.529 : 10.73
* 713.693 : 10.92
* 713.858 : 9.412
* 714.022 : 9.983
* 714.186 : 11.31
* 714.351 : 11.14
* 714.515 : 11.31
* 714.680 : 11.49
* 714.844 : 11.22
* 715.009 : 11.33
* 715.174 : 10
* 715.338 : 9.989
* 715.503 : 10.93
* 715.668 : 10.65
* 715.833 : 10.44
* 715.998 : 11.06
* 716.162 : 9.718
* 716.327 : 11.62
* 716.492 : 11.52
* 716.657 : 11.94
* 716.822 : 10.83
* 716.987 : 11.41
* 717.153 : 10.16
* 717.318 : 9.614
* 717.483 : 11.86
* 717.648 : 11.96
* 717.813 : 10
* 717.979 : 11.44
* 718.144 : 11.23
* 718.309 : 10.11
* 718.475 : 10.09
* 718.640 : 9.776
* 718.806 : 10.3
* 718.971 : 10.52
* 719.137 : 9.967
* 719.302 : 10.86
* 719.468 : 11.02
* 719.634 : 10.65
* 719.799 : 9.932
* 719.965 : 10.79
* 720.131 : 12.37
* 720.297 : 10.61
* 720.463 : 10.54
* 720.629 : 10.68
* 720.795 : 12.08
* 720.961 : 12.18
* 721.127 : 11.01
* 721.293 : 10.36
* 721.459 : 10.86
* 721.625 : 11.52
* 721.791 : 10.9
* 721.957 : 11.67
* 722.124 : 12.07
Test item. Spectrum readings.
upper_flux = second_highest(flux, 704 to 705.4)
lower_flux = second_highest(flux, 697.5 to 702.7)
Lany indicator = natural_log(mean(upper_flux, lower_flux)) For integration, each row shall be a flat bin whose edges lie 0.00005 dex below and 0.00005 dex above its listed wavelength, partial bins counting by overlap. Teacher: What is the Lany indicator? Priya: 2.48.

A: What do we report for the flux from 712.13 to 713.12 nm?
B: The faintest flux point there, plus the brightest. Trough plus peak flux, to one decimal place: 21.3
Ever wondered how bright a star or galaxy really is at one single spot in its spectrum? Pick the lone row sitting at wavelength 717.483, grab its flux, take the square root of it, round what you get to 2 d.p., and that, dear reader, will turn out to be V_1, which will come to 3.44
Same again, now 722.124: 3.47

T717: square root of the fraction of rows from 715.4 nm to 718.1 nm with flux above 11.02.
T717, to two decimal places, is 0.71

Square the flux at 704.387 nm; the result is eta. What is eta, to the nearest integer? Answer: 110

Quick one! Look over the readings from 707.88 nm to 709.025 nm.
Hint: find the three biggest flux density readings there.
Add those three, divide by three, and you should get 11.2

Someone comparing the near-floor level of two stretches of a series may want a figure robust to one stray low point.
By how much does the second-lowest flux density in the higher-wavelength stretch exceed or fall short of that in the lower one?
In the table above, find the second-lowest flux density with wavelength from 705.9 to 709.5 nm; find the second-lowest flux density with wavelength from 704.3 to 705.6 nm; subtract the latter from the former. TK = -1.05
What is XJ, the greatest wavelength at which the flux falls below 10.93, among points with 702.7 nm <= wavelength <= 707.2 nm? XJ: 706.987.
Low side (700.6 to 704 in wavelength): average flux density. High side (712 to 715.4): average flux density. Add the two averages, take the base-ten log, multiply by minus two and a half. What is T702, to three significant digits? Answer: -3.33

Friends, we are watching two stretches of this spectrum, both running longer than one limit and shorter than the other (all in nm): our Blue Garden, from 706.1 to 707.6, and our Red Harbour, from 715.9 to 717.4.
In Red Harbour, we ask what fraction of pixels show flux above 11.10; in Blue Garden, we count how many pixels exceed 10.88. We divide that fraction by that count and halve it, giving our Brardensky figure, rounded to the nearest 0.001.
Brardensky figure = 0.032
